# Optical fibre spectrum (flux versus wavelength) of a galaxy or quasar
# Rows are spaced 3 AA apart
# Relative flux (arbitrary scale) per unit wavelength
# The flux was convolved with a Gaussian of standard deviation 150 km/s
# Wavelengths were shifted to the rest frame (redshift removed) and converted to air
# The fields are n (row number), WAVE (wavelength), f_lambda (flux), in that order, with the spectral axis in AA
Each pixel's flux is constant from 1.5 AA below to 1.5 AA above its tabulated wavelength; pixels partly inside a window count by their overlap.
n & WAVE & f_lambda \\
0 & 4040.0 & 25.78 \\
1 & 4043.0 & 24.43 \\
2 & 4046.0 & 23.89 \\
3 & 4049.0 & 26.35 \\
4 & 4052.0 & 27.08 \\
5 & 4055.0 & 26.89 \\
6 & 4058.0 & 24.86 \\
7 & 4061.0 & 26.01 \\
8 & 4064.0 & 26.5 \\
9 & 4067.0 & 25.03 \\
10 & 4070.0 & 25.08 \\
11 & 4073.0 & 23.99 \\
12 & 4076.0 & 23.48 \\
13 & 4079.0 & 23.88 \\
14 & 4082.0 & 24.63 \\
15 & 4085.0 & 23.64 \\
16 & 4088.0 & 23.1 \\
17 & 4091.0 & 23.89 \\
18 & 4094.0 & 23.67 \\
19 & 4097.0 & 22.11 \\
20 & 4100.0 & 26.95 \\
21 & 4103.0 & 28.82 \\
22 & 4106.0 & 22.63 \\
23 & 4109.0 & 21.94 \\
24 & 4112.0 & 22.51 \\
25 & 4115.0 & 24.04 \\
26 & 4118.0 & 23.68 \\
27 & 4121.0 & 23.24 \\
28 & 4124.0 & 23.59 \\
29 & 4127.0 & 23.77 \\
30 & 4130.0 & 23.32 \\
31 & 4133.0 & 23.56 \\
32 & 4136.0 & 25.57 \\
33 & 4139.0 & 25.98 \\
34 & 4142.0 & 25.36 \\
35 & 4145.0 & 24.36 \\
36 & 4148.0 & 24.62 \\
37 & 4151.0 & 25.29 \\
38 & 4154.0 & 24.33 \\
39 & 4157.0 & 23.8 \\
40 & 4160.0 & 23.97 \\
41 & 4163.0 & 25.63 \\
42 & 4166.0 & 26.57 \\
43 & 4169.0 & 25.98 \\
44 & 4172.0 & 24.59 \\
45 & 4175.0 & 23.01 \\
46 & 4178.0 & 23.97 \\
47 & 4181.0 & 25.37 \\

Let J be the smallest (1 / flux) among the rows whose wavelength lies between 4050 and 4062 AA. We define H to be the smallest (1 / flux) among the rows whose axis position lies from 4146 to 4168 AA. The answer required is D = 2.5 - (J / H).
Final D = 1.52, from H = 0.0376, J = 0.0369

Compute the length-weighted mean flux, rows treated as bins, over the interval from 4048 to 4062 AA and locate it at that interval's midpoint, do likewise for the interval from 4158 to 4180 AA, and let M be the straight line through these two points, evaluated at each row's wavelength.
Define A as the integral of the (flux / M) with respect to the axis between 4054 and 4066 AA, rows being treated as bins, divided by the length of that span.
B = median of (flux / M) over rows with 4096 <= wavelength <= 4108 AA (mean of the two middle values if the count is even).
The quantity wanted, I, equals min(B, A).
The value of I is 0.967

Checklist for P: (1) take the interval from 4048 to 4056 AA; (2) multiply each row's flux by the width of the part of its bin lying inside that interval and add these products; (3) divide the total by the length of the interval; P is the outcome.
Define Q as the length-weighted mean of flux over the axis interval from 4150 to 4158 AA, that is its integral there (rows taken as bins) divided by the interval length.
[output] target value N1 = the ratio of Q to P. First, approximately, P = 26.8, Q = 24.5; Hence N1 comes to 0.91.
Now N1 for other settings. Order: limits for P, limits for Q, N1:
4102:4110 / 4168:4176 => 1.01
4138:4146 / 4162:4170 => 1.03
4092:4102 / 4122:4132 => 0.96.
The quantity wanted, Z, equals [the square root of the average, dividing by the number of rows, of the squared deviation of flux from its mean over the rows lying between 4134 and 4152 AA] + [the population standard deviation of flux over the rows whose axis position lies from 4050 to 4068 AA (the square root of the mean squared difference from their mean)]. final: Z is 1.4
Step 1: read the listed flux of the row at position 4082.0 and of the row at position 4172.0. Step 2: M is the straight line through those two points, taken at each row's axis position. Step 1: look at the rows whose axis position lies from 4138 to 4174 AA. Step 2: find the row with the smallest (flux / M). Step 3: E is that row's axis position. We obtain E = 4157.0 AA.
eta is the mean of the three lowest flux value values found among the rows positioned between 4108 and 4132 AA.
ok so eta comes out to 22.6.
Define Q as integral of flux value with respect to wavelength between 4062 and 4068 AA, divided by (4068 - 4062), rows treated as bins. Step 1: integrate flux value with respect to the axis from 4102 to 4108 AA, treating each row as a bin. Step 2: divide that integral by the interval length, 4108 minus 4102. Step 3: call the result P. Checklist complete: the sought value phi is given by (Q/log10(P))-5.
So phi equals 13.5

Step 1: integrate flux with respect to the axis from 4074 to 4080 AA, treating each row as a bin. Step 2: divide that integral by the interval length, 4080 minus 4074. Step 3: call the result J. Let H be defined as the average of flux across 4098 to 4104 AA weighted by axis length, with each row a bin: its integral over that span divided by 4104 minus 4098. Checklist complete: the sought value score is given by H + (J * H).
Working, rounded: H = 27.3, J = 23.7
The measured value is 675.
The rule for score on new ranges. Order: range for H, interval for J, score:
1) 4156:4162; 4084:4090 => 586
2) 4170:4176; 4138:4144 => 638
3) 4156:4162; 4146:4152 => 622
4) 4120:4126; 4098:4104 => 665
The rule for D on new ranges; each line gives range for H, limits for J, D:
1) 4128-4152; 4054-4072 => 1.53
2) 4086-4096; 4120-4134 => 1.49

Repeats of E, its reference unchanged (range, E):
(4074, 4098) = 4097.0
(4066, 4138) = 4109.0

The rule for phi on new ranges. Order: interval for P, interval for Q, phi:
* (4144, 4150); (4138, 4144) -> 13.4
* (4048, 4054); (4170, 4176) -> 11.8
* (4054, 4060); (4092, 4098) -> 11.3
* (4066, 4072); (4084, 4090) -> 11.7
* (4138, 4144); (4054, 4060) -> 13.3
